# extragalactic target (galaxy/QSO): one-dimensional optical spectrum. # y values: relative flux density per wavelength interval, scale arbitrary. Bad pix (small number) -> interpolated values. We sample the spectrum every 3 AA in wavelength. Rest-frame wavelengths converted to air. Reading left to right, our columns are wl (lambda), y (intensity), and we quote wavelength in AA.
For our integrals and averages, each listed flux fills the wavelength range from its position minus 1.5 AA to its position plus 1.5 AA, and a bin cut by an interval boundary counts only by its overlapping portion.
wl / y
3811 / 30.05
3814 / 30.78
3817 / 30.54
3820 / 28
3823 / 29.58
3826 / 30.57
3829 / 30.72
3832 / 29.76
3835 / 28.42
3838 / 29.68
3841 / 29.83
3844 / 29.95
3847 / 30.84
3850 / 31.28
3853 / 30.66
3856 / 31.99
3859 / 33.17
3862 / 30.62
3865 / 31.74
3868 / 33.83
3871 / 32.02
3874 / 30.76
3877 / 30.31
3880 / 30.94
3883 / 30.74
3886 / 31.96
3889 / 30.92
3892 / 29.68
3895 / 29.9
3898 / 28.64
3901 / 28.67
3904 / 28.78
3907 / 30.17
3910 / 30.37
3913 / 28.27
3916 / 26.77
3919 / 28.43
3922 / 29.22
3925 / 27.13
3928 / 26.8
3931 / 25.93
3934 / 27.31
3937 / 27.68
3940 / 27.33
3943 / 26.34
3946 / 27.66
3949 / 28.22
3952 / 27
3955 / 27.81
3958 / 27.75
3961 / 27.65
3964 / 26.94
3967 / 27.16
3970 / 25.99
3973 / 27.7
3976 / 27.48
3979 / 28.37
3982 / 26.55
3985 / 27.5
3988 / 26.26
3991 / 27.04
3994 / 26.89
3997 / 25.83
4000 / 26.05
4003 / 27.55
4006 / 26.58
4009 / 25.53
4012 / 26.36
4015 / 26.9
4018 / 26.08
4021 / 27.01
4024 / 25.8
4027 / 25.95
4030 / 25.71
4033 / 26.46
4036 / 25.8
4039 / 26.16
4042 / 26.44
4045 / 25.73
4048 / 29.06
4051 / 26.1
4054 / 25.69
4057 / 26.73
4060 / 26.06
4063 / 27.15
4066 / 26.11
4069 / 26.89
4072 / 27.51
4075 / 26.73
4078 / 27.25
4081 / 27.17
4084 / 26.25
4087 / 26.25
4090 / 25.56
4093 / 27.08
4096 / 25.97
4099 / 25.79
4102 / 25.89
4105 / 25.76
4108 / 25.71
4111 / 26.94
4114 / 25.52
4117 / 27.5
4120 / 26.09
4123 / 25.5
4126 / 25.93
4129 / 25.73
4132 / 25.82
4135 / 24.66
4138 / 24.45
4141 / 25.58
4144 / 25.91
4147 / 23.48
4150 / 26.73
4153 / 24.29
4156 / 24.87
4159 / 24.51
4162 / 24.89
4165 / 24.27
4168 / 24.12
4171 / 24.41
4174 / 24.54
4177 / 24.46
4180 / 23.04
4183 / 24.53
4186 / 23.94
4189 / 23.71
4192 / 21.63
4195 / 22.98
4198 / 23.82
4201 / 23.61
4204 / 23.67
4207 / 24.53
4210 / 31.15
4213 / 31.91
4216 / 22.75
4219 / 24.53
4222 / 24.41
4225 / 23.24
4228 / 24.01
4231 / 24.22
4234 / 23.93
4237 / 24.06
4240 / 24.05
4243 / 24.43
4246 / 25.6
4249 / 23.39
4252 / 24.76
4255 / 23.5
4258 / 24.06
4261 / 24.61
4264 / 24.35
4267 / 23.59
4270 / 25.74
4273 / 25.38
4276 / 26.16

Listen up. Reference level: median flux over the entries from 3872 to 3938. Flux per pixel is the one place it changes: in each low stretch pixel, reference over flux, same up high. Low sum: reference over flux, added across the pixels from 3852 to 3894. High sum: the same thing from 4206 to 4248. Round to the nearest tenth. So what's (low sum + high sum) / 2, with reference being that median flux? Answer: 14.6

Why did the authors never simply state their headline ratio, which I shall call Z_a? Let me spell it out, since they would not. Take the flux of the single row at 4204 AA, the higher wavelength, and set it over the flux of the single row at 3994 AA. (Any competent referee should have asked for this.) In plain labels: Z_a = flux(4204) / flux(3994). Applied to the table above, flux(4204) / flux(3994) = 0.88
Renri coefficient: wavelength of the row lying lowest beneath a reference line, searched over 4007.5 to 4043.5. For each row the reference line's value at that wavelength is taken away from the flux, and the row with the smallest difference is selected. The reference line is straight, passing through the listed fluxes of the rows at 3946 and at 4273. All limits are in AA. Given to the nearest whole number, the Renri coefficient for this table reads 4009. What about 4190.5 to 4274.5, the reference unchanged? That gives 4192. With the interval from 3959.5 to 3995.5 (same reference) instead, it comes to 3970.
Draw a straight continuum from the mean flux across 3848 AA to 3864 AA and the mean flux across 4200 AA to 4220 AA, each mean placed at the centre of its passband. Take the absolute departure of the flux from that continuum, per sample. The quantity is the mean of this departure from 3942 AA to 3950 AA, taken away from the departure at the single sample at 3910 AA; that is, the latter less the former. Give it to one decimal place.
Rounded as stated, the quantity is -2.4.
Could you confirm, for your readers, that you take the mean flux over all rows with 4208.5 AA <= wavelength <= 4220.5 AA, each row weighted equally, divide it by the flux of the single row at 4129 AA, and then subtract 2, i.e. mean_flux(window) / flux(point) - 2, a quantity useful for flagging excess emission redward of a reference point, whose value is -0.93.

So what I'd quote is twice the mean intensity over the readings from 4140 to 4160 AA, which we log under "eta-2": 50.1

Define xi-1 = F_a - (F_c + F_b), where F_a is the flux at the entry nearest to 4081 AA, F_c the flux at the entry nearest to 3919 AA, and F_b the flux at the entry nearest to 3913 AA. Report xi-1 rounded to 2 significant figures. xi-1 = -30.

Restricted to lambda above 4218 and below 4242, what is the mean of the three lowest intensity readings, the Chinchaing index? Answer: 23.7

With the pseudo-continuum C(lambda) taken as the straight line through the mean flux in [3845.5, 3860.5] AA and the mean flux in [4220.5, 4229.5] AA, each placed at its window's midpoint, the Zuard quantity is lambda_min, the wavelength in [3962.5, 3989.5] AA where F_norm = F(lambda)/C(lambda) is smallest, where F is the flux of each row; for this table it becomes 3970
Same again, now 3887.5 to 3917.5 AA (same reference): 3916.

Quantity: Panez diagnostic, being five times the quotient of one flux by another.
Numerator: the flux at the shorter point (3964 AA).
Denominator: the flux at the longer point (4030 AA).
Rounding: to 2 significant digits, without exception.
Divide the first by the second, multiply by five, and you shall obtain 5.2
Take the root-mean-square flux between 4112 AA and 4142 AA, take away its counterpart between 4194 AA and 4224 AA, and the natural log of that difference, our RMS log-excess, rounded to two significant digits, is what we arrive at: -1.8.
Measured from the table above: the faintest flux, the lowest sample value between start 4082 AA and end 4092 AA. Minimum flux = 25.56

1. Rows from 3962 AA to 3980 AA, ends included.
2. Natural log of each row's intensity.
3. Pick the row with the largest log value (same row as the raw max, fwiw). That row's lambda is 3979 AA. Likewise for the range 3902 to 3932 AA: 3910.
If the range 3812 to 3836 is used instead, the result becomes 3814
